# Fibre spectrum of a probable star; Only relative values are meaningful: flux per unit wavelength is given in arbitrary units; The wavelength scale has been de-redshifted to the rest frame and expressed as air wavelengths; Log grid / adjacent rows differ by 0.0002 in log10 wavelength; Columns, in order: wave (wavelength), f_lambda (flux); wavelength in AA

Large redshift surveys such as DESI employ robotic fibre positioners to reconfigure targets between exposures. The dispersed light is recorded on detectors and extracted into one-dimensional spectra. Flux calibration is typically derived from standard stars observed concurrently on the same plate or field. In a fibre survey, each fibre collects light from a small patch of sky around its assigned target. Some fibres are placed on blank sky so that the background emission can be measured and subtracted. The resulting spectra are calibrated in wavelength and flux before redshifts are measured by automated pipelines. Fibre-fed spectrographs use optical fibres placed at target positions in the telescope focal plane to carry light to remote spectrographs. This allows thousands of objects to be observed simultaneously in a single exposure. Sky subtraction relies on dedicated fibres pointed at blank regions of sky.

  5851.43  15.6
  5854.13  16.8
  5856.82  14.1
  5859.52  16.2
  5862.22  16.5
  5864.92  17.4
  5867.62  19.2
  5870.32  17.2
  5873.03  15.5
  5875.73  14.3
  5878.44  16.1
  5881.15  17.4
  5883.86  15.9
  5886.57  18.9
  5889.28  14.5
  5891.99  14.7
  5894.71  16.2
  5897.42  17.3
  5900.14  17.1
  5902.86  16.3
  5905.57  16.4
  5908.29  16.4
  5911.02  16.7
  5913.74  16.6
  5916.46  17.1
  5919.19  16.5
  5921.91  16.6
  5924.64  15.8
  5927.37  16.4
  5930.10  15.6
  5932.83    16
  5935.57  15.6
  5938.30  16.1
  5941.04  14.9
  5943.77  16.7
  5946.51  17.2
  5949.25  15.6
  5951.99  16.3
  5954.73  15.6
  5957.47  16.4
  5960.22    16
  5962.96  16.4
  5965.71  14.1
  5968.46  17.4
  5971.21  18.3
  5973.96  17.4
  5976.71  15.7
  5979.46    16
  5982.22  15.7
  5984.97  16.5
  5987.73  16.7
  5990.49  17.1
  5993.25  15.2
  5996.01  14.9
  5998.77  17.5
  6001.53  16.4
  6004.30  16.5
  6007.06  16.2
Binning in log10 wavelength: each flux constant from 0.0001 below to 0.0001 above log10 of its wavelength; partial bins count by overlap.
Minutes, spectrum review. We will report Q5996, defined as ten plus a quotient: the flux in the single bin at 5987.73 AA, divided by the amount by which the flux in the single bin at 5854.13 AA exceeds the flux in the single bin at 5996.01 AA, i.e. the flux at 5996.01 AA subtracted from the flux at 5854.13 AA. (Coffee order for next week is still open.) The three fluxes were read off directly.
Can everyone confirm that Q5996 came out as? 19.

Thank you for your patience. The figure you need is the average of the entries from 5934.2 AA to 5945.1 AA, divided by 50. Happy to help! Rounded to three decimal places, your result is 0.317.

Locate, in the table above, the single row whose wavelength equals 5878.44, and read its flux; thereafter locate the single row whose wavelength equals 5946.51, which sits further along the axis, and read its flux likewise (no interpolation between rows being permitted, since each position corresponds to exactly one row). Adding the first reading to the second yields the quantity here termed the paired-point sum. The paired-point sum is 33.3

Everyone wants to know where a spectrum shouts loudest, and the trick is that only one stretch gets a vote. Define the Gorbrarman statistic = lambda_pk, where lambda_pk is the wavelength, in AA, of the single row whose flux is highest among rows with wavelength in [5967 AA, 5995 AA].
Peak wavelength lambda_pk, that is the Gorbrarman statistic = 5971.21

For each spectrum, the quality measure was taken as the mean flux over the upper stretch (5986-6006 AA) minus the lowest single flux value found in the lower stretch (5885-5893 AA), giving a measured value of 1.8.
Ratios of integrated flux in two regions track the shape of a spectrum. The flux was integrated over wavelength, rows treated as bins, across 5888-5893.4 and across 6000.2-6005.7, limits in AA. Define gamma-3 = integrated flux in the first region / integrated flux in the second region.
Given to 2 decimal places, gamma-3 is 0.87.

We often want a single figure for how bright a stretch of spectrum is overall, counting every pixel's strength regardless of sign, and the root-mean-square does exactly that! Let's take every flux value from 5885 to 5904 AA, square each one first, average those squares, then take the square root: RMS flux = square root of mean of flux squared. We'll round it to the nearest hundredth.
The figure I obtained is 16.49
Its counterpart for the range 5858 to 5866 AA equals 16.71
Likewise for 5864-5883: 16.79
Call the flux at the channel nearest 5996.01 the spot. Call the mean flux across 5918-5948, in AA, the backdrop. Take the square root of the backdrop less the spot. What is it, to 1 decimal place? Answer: 1.1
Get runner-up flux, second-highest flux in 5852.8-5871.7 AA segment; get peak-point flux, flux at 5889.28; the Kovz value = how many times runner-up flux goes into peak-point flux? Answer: 0.83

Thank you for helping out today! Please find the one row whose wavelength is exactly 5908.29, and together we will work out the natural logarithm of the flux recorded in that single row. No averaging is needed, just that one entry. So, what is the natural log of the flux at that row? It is 2.80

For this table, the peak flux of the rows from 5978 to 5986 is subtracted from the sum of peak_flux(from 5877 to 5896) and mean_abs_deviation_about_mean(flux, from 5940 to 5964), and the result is 2.9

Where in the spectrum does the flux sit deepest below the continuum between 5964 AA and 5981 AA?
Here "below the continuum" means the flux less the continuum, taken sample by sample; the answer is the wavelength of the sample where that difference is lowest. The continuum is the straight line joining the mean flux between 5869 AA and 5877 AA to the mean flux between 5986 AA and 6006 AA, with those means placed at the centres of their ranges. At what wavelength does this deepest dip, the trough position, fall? 5965.71 AA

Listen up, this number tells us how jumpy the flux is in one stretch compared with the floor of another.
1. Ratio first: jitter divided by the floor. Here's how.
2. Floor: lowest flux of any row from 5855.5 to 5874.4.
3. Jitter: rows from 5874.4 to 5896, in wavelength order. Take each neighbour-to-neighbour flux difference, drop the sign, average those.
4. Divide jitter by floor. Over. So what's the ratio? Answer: 0.139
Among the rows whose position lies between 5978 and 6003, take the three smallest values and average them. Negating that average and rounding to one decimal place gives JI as -15.3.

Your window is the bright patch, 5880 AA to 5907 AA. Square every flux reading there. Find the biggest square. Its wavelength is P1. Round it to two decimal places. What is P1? 5886.57 AA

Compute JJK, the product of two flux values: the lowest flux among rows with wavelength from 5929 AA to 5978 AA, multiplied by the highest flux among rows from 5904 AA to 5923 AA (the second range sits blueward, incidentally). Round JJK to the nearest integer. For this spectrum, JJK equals 241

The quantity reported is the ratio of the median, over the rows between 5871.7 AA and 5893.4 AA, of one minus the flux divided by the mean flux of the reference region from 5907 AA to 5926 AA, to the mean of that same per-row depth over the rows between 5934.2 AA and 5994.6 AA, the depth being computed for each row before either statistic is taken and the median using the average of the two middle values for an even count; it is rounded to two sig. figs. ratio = 2.7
